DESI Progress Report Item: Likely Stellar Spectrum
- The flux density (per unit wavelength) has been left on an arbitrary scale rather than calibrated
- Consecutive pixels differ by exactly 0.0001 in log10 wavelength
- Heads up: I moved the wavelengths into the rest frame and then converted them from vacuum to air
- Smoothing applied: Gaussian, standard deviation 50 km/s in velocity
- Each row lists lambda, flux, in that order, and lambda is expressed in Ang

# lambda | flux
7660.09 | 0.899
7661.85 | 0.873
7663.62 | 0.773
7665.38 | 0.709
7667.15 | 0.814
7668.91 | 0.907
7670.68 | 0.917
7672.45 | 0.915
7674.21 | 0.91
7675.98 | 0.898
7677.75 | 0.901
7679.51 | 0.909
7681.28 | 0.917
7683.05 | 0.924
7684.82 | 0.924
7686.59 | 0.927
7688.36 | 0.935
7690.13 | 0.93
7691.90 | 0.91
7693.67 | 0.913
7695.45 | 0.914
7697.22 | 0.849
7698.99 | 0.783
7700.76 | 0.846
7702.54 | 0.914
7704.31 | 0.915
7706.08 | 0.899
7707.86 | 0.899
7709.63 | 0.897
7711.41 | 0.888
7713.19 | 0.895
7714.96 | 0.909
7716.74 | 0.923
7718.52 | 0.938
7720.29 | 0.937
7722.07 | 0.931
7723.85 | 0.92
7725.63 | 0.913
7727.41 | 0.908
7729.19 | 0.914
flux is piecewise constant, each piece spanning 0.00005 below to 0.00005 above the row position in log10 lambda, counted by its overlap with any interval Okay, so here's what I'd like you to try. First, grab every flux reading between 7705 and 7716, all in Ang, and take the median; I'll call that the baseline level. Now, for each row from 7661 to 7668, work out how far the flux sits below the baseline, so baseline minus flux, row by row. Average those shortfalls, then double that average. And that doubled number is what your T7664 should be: 0.212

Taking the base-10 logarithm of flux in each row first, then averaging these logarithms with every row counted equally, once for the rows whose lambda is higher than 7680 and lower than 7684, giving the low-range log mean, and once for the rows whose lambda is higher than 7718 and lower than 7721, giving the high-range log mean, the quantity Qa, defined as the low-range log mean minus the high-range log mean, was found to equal -0.008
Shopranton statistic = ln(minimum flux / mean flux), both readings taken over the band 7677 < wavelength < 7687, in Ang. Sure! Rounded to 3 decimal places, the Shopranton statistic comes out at -0.018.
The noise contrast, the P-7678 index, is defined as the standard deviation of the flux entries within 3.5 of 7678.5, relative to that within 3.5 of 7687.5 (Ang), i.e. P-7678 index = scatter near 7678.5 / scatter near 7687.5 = 1.8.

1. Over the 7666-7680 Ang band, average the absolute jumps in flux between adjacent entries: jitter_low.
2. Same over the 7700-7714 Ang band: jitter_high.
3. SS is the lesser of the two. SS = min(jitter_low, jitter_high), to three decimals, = 0.015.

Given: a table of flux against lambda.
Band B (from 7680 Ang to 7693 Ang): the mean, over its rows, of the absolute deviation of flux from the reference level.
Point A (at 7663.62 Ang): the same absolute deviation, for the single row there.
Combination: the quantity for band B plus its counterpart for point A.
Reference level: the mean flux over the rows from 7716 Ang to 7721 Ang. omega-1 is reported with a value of 0.17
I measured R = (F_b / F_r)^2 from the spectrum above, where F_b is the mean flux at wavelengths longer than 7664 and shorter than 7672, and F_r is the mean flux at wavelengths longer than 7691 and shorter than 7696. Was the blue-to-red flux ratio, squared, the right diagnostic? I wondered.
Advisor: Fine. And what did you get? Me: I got 0.84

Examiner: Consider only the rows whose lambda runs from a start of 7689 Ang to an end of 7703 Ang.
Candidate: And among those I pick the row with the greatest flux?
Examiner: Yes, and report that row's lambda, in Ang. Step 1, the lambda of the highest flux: 7690.13 Ang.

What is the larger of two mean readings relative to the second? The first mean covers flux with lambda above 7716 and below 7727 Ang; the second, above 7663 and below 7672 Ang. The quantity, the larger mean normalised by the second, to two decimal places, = 1.12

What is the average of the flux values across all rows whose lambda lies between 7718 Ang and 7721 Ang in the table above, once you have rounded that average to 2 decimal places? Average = 0.94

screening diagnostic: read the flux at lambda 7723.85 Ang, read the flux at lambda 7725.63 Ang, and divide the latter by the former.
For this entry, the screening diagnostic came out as 0.99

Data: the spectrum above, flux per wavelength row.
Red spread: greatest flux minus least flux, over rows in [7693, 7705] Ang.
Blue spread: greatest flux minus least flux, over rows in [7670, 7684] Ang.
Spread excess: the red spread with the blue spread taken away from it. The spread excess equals 0.11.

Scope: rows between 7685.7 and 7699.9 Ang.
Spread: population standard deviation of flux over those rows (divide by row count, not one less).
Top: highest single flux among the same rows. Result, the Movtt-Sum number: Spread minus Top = -0.886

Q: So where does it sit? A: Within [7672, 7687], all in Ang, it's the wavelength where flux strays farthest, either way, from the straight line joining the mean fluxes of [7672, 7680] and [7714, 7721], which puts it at 7686.59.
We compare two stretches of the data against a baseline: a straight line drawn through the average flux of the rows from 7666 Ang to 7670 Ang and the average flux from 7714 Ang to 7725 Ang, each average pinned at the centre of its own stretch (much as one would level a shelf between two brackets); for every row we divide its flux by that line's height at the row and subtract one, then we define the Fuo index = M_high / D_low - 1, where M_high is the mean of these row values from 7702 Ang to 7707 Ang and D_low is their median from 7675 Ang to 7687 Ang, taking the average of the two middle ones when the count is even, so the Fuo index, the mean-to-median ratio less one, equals -0.9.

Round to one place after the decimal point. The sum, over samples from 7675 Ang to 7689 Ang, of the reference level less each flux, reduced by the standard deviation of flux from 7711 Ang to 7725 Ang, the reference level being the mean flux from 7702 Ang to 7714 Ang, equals -0.1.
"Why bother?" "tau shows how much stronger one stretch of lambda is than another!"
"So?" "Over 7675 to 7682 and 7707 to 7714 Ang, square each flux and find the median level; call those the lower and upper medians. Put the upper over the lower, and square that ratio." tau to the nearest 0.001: 0.961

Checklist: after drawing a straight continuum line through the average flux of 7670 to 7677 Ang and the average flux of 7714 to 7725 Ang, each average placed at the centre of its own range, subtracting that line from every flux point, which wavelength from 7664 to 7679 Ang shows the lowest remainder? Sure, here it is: 7665.38 Ang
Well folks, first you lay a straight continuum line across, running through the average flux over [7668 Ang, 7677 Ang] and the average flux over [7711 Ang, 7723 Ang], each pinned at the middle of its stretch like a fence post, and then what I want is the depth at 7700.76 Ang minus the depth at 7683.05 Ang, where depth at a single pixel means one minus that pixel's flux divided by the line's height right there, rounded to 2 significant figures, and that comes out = 0.089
